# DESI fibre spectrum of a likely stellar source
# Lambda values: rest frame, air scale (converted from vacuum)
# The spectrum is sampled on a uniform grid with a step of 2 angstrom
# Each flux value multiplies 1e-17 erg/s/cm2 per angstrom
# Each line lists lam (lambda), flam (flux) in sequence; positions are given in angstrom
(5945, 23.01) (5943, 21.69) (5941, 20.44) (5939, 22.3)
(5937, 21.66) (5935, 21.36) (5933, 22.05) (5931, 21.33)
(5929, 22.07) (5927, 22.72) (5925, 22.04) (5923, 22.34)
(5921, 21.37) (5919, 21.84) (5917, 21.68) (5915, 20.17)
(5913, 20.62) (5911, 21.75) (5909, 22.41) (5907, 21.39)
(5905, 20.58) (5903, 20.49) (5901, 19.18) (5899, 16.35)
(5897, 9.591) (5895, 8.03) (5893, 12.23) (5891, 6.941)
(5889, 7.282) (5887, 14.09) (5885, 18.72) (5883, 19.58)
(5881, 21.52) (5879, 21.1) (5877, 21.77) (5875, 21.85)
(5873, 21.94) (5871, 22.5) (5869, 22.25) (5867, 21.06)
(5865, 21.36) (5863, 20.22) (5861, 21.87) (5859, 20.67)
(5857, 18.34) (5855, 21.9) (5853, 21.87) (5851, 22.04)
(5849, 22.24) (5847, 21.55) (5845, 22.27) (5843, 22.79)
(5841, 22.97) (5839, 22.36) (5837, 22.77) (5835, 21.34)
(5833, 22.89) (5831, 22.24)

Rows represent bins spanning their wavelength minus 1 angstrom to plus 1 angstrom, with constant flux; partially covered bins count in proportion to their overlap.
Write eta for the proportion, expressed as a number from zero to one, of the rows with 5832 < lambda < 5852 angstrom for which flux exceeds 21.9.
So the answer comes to 0.80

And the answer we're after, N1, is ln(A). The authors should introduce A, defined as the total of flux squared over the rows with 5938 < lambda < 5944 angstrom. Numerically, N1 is 7.23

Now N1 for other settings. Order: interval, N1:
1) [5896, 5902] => 6.59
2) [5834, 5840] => 7.30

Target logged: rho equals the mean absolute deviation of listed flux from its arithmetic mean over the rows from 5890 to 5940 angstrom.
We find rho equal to 3.5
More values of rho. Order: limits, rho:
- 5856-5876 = 0.9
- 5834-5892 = 2.5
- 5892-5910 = 4.6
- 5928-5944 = 0.4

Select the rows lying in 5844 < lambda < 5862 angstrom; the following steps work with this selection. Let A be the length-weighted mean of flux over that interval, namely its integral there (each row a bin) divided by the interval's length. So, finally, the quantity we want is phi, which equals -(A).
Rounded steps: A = 21.4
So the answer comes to -21.4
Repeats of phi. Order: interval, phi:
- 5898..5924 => -20.8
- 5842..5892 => -19.9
